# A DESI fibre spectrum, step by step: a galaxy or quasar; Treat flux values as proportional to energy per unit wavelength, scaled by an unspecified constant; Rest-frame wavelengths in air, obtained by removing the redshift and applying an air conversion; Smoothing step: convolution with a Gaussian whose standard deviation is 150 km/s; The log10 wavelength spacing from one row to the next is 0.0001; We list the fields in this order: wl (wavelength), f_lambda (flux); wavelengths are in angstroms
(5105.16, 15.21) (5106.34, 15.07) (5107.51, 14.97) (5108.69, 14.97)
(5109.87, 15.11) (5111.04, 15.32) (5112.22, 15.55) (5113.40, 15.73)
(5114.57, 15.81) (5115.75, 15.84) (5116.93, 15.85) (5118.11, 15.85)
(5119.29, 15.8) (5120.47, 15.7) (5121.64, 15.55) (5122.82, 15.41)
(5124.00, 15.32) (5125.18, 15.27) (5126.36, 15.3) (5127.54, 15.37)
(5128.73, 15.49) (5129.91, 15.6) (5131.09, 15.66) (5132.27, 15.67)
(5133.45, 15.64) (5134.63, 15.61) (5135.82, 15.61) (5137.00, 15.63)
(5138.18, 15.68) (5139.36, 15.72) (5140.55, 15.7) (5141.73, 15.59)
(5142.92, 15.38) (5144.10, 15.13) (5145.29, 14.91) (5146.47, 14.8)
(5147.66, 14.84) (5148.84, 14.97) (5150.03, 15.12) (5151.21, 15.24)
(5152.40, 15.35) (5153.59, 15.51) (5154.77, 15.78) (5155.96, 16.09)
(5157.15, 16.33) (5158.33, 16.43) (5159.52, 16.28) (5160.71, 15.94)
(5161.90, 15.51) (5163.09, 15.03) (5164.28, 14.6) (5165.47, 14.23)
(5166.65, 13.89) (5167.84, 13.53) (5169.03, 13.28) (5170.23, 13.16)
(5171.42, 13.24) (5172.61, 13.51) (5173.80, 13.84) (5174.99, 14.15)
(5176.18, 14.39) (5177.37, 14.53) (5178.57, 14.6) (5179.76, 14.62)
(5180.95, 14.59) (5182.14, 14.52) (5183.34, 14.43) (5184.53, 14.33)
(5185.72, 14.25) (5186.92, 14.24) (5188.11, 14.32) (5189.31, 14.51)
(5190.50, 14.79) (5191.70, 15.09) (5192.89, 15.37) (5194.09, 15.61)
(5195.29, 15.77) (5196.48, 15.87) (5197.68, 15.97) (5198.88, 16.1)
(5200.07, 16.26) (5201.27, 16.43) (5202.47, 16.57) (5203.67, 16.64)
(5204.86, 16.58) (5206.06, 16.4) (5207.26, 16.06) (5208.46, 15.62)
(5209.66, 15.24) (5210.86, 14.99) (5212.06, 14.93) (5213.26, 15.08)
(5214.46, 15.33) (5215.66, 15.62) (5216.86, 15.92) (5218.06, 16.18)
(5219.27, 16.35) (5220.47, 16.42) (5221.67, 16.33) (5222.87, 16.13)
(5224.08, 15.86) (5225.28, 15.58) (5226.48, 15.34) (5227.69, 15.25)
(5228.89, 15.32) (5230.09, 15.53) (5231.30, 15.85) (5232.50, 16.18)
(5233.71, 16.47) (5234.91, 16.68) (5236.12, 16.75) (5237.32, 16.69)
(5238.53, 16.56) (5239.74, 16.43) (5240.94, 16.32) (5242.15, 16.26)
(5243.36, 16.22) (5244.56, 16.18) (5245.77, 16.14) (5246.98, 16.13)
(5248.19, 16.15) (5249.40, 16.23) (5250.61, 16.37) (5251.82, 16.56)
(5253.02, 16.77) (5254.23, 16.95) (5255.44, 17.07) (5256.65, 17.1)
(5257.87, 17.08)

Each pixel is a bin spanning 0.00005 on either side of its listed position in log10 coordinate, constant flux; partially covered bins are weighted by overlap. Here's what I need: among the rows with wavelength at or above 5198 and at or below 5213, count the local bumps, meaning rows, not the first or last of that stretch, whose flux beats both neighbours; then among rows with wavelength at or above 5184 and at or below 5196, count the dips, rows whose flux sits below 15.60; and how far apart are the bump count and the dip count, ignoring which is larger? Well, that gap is 7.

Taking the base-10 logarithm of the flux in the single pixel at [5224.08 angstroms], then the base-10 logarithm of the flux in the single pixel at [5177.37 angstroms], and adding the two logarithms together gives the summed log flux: 2.36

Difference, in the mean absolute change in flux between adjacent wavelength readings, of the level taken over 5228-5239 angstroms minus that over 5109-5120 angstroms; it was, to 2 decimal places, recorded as 0.10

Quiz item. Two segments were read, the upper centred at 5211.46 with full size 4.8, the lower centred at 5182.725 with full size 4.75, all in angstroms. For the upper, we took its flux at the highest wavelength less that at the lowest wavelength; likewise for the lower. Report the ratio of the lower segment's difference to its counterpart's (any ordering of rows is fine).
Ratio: 1.6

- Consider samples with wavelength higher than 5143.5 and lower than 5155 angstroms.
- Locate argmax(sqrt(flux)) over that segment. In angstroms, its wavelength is 5154.77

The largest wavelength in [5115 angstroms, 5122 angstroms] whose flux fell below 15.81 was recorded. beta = 5121.64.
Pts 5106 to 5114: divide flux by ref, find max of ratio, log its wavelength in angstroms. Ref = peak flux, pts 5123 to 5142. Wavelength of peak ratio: 5113.40 angstroms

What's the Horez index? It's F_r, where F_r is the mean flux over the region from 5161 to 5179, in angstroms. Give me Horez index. 14.1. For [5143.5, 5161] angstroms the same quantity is 15.5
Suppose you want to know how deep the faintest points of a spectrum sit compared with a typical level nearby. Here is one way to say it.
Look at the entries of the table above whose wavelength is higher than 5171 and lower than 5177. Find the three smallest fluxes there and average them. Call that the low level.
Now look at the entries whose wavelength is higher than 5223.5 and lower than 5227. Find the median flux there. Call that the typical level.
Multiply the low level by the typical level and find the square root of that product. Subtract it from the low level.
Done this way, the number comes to -1.0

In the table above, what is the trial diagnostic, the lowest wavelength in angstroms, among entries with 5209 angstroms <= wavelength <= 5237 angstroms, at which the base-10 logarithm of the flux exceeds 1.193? 5215.66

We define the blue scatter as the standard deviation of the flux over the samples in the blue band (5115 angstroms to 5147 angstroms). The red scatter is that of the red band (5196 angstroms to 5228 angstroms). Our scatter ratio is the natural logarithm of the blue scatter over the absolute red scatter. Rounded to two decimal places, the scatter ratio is -0.67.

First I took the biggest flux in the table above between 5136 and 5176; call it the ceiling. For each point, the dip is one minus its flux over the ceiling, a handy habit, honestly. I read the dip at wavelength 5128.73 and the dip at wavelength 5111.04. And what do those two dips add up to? 0.12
